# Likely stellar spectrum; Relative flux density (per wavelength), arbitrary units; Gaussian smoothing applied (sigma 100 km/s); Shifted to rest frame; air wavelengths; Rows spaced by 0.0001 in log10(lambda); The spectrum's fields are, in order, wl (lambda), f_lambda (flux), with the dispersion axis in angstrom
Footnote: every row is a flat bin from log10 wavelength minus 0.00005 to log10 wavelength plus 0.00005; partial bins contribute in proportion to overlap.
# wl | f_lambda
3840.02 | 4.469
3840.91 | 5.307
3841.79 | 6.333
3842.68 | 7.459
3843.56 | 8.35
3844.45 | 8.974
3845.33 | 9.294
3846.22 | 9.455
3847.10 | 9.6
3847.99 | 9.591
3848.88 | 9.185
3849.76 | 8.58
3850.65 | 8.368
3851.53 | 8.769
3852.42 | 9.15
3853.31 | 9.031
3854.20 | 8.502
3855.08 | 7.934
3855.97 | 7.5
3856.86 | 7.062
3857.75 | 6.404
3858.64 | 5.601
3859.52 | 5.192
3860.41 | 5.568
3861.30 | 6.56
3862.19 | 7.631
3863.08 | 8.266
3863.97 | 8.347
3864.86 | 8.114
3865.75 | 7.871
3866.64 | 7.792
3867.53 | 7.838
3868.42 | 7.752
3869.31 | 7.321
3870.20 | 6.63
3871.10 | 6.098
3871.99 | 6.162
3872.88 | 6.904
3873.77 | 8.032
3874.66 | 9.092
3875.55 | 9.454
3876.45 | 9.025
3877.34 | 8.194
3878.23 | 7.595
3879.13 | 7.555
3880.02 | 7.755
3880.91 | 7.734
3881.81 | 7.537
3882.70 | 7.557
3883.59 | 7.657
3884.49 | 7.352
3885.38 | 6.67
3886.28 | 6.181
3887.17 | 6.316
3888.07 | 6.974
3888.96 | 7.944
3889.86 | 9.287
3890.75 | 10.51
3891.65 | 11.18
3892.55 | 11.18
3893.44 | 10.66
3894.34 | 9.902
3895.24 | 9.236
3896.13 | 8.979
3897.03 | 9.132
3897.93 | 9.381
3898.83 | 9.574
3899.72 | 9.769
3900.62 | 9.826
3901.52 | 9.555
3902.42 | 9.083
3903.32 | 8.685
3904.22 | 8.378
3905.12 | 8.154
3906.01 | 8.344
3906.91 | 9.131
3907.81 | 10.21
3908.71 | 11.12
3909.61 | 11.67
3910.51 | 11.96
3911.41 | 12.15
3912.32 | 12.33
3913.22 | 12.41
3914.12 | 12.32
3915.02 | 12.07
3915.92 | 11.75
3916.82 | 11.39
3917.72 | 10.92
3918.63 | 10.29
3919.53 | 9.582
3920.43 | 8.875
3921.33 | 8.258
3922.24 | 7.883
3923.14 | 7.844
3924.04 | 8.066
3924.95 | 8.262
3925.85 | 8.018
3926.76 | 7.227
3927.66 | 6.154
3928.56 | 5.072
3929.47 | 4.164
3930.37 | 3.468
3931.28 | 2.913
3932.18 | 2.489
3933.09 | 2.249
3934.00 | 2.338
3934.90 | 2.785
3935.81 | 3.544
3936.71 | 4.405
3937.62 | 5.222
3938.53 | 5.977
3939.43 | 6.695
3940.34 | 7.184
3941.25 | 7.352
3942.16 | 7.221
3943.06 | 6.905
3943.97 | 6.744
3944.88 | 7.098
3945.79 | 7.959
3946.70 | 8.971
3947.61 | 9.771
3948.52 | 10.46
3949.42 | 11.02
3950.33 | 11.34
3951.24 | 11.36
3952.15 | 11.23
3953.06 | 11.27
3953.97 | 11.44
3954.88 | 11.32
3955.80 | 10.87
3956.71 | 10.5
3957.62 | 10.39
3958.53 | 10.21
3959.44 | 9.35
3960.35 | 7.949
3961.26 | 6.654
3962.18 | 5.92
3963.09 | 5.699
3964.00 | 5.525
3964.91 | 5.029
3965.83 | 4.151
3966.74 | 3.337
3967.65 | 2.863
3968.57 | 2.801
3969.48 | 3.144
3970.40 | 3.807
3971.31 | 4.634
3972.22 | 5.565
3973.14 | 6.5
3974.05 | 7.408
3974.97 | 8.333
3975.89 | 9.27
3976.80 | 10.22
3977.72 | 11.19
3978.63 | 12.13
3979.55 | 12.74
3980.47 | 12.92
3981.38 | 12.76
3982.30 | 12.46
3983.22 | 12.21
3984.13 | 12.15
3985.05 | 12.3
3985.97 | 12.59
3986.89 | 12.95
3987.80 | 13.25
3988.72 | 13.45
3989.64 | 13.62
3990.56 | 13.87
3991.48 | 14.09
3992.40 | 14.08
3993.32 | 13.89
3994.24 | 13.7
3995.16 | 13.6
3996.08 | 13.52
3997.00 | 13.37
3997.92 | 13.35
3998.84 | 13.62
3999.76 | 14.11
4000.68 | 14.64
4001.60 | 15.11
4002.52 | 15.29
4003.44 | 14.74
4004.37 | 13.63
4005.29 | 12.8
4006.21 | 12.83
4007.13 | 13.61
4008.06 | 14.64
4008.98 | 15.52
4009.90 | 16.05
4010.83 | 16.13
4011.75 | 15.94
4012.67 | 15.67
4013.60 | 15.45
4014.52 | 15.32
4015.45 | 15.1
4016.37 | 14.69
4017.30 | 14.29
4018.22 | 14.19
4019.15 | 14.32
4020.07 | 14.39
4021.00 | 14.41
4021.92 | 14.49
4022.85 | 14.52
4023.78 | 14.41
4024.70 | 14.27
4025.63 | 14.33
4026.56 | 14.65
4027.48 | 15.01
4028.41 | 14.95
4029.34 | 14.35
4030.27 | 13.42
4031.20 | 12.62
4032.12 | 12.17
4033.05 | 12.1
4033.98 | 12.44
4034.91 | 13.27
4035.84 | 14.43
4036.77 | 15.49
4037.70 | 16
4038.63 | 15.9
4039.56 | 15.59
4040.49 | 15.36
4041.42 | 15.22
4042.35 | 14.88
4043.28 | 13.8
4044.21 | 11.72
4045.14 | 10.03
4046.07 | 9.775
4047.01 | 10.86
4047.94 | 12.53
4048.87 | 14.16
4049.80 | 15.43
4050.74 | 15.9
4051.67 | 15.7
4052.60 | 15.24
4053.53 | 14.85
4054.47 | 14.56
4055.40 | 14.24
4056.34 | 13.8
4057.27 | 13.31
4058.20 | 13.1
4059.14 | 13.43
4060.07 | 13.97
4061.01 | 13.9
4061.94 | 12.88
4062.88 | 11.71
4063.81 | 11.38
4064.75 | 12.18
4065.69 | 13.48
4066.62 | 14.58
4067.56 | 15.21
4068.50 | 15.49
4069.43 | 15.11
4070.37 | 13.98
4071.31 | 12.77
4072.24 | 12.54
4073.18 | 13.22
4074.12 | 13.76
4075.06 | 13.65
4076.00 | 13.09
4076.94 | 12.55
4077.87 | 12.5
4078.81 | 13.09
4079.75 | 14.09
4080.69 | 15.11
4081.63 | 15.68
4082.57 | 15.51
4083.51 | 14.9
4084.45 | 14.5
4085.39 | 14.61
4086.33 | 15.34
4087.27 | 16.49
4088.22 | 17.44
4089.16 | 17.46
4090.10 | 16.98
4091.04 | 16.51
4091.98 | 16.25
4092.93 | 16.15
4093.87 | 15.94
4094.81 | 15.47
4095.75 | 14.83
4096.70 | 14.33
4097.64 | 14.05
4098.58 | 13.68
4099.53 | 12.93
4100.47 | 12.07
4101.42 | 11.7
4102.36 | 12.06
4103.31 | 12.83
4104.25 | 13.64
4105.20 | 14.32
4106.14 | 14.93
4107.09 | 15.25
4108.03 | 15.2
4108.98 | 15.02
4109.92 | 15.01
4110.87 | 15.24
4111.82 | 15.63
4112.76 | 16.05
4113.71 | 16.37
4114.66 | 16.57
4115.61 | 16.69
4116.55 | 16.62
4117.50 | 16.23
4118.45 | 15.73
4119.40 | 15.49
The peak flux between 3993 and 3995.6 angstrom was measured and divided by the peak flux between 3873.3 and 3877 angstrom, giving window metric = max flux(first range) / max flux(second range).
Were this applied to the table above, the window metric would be 1.47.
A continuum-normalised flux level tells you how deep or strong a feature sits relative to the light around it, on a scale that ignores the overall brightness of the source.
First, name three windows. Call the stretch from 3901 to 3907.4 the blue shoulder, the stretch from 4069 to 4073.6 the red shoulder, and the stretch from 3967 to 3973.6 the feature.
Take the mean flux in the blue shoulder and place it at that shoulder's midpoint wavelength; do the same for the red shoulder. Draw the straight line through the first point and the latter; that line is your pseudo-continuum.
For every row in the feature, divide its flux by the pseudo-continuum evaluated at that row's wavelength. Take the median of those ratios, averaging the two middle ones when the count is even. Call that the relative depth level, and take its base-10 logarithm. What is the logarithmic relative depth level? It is -0.45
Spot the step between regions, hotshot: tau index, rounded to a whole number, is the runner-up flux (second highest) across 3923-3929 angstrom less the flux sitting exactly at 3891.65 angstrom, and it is -3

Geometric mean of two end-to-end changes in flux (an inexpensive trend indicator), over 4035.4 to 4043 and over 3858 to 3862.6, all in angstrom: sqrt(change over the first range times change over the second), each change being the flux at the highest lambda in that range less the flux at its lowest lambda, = 1.0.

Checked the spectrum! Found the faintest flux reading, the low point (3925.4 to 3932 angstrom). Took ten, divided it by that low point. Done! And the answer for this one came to 3.4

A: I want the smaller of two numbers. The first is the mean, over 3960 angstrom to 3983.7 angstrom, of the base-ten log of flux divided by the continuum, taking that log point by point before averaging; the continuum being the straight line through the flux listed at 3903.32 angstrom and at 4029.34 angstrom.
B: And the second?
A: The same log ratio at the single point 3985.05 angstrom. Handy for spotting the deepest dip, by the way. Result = -0.245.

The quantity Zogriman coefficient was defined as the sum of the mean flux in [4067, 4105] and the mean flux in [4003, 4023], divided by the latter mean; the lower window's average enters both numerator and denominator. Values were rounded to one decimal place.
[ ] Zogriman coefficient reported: 2.0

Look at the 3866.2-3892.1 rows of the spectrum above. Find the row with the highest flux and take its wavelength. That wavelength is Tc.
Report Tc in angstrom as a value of 3891.65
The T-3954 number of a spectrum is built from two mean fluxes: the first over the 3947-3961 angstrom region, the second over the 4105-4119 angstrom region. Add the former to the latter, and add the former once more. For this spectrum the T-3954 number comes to 37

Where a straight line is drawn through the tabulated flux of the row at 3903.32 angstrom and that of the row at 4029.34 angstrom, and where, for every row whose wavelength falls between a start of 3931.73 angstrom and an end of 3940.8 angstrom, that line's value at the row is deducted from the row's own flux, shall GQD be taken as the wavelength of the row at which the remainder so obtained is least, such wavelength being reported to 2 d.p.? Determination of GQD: 3933.09 angstrom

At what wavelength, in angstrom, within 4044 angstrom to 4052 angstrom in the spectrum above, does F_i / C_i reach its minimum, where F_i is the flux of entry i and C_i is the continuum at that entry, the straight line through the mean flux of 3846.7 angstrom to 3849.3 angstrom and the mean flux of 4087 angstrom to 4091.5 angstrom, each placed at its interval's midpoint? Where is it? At 4046.07 angstrom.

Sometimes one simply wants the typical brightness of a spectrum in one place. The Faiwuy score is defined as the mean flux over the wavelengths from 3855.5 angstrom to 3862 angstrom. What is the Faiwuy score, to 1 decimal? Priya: 6.3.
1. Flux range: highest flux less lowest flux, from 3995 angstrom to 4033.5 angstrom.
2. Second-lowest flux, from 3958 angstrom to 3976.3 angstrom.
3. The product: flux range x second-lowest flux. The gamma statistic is 11.5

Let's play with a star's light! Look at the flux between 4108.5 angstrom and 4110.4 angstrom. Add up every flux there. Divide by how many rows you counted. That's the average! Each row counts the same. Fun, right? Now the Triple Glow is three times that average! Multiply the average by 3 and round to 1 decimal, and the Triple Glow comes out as 45.0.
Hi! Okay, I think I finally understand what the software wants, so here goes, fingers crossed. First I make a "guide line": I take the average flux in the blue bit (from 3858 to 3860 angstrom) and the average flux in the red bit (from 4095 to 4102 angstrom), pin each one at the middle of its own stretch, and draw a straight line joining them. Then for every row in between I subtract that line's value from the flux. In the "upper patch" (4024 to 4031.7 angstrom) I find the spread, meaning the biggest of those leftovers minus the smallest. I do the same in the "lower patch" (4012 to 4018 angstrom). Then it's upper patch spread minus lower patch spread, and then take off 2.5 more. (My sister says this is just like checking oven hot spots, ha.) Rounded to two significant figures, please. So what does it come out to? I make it -1.5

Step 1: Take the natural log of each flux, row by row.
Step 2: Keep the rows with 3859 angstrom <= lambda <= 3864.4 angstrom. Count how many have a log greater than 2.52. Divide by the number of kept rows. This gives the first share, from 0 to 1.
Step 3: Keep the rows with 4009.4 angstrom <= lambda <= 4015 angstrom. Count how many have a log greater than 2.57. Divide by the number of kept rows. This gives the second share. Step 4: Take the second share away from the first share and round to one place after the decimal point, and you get -1.0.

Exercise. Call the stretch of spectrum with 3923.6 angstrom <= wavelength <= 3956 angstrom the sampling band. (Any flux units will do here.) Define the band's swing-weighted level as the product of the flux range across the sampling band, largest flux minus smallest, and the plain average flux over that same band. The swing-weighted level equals 66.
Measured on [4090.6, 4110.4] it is 69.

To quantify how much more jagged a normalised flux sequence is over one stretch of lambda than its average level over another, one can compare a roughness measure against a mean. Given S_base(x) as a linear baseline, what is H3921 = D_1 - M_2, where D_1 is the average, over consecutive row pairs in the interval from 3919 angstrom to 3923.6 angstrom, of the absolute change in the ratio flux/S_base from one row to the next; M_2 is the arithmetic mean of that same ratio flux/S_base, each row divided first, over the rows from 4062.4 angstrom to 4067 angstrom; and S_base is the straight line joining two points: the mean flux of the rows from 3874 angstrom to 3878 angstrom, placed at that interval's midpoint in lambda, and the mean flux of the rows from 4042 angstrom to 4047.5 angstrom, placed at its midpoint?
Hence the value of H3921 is -0.99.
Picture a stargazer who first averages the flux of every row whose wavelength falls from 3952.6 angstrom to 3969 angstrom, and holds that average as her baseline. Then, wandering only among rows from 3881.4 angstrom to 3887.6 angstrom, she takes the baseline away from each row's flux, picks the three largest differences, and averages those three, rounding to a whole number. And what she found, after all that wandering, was 0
